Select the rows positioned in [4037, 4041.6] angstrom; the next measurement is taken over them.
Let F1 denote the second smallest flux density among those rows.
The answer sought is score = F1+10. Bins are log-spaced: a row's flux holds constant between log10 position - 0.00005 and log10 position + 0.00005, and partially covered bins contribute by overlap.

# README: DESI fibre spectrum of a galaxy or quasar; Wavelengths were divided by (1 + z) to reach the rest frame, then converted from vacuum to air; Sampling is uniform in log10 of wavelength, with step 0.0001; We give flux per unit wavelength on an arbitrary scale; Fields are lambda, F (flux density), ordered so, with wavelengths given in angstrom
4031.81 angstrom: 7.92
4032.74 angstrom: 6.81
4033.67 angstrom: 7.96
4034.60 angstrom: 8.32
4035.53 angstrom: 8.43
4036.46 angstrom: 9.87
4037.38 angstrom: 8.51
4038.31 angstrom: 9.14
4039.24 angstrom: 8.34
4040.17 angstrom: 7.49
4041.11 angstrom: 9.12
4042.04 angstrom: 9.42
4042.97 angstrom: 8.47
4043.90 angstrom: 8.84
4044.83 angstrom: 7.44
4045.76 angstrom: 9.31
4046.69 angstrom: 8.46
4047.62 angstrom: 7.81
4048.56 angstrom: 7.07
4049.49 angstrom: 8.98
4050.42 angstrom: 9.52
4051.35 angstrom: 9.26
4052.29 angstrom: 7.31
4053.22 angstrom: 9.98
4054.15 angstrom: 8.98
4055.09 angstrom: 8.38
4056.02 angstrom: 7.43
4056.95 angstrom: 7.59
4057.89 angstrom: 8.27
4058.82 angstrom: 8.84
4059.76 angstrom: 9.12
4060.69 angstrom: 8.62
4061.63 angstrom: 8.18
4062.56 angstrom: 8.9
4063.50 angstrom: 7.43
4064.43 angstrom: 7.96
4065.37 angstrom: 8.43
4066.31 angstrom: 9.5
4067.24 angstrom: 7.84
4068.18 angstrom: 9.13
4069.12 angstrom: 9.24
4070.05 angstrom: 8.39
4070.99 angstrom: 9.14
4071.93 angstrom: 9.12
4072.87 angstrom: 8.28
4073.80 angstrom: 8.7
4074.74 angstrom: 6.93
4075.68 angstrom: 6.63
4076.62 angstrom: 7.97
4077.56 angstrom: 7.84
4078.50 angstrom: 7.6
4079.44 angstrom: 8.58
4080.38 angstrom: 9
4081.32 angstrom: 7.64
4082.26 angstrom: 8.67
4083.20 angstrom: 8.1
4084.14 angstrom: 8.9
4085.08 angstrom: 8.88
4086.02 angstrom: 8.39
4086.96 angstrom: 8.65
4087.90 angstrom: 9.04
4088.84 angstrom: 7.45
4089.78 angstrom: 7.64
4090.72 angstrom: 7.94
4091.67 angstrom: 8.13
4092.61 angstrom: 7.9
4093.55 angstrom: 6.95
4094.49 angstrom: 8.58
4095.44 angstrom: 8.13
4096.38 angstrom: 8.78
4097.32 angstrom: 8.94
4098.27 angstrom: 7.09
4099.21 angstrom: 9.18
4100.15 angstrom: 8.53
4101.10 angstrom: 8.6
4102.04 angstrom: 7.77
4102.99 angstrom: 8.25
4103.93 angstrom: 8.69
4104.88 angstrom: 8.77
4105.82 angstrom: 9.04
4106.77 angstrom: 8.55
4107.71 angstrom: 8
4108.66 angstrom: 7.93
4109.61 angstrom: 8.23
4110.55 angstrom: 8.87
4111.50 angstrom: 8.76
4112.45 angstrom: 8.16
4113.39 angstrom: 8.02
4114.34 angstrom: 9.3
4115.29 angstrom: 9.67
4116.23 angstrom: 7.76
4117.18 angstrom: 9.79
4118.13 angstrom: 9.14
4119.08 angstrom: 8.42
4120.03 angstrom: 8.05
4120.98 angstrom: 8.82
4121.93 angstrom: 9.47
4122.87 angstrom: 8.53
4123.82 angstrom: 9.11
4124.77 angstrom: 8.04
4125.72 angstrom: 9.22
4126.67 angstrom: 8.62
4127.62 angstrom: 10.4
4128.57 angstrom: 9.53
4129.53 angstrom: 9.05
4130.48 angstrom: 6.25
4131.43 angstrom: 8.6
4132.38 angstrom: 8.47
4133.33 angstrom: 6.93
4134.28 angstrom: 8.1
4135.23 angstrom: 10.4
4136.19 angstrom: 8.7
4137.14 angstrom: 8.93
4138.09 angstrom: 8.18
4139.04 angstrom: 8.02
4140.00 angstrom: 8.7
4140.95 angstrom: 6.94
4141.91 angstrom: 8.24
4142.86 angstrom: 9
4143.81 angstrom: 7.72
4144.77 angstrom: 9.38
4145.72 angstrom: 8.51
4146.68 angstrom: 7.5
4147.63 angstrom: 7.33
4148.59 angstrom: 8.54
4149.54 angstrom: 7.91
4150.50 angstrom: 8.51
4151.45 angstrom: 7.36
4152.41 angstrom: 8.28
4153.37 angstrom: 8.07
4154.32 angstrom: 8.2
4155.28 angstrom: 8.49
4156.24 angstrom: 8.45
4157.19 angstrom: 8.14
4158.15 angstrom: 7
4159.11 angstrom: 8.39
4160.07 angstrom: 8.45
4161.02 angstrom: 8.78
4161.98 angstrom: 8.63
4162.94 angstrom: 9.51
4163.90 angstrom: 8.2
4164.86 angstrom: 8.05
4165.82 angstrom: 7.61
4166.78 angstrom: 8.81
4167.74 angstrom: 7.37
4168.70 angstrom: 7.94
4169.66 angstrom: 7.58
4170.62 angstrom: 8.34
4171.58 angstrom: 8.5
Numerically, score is 18.3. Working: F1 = 8.34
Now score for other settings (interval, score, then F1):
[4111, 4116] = 18.2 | 8.16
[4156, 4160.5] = 18.1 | 8.14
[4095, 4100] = 18.1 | 8.13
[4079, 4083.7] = 18.1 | 8.1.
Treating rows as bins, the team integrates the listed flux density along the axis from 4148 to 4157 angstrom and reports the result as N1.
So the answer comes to 74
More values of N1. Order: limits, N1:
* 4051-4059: 67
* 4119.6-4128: 75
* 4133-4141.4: 70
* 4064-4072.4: 73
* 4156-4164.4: 71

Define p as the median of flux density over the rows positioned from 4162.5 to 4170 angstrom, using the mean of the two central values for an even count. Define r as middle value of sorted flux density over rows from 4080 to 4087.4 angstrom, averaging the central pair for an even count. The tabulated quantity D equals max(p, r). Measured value 8.66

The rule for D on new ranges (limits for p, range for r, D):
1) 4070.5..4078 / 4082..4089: 8.66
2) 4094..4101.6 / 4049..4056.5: 8.98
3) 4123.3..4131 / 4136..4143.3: 9.08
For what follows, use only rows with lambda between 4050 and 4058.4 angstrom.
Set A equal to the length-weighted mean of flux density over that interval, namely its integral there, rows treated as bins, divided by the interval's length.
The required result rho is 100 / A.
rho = 11.7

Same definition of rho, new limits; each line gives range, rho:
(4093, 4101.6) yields 12.0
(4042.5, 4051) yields 11.8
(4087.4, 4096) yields 12.5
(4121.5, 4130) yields 11.0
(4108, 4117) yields 11.7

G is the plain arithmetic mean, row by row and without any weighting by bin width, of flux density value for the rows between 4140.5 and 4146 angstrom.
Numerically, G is 8.30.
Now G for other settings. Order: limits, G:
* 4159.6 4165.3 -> 8.60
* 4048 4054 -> 8.69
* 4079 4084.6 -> 8.48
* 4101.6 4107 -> 8.51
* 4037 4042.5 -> 8.67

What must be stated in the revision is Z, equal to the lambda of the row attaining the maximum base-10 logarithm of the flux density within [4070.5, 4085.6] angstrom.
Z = 4070.99 angstrom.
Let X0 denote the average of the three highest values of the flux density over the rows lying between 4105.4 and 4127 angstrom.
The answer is 9.6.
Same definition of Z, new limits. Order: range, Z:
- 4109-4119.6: 4117.18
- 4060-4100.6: 4066.31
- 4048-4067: 4053.22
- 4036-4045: 4036.46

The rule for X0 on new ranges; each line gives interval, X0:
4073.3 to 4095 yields 9.0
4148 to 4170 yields 9.0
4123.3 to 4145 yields 10.1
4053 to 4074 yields 9.6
